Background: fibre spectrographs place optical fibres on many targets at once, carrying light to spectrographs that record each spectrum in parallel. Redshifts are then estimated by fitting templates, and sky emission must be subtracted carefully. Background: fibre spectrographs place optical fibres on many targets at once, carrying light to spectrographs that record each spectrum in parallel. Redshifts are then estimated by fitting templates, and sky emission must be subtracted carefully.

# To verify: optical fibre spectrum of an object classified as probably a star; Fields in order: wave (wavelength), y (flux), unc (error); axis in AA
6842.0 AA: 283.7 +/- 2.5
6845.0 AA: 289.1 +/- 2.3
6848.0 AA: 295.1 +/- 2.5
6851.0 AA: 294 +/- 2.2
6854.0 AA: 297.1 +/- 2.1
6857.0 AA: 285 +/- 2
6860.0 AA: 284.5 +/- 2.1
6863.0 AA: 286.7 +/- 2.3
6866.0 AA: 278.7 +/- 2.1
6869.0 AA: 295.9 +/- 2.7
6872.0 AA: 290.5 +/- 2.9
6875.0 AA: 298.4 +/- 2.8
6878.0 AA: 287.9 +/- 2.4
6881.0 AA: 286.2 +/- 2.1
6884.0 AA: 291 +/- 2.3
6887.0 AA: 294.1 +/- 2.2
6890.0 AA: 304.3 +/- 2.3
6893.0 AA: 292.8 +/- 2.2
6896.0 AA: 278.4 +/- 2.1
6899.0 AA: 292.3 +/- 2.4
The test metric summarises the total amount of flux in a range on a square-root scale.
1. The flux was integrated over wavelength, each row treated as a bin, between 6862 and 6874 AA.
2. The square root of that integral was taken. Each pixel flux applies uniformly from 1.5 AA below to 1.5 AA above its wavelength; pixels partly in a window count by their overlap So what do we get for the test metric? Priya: 58.8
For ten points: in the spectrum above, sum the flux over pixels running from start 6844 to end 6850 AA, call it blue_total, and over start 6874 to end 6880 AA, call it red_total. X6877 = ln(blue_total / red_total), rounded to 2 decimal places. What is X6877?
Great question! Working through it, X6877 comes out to 0.00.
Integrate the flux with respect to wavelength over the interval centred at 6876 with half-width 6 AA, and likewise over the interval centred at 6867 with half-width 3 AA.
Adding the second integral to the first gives 5213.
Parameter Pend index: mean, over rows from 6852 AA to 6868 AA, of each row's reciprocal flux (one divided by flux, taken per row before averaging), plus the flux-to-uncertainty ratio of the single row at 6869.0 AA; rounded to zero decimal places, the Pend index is 110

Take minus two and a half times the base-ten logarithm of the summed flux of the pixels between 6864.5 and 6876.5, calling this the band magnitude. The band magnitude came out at -7.66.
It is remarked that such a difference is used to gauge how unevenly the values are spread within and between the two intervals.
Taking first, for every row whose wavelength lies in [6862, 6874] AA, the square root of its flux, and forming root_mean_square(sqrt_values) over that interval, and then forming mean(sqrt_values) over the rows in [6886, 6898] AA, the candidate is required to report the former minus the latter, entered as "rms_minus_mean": -0.13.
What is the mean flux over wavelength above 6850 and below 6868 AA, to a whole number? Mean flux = 288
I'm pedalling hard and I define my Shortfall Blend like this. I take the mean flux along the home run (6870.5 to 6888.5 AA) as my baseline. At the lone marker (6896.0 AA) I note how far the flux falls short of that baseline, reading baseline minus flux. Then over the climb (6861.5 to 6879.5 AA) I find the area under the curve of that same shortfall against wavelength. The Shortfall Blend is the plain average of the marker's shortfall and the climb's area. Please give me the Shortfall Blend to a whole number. 21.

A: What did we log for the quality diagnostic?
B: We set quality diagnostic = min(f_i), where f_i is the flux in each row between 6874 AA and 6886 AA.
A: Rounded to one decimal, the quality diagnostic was 286.2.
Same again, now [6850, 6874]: 278.7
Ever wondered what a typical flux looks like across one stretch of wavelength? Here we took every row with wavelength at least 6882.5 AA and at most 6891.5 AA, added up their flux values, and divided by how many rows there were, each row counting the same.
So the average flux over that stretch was 296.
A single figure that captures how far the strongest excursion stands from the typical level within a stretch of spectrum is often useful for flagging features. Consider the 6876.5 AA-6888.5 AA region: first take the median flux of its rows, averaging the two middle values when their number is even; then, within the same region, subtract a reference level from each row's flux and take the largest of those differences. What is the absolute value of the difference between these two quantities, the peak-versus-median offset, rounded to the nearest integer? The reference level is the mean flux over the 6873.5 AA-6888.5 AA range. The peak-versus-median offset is 287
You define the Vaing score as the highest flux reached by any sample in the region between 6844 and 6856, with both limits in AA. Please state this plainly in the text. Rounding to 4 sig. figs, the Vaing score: 297.1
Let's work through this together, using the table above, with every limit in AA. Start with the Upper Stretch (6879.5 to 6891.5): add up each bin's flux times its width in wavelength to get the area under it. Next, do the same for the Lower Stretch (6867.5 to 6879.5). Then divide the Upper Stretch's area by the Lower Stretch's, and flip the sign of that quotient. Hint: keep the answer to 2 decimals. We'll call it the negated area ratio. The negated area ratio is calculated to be -1.00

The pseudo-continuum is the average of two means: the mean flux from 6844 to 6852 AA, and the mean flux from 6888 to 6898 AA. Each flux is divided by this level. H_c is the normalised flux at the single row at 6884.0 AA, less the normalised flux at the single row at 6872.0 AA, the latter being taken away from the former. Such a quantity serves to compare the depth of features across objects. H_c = 0.002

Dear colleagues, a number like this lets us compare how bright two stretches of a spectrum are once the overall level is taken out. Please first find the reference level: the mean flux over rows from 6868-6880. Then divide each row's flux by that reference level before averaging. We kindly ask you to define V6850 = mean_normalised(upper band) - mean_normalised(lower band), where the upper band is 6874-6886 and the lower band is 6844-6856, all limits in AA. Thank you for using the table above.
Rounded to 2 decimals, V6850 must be -0.01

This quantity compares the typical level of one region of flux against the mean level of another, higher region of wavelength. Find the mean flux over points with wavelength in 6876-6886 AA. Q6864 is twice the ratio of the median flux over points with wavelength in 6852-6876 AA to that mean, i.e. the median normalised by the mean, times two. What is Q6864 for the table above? 2.00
